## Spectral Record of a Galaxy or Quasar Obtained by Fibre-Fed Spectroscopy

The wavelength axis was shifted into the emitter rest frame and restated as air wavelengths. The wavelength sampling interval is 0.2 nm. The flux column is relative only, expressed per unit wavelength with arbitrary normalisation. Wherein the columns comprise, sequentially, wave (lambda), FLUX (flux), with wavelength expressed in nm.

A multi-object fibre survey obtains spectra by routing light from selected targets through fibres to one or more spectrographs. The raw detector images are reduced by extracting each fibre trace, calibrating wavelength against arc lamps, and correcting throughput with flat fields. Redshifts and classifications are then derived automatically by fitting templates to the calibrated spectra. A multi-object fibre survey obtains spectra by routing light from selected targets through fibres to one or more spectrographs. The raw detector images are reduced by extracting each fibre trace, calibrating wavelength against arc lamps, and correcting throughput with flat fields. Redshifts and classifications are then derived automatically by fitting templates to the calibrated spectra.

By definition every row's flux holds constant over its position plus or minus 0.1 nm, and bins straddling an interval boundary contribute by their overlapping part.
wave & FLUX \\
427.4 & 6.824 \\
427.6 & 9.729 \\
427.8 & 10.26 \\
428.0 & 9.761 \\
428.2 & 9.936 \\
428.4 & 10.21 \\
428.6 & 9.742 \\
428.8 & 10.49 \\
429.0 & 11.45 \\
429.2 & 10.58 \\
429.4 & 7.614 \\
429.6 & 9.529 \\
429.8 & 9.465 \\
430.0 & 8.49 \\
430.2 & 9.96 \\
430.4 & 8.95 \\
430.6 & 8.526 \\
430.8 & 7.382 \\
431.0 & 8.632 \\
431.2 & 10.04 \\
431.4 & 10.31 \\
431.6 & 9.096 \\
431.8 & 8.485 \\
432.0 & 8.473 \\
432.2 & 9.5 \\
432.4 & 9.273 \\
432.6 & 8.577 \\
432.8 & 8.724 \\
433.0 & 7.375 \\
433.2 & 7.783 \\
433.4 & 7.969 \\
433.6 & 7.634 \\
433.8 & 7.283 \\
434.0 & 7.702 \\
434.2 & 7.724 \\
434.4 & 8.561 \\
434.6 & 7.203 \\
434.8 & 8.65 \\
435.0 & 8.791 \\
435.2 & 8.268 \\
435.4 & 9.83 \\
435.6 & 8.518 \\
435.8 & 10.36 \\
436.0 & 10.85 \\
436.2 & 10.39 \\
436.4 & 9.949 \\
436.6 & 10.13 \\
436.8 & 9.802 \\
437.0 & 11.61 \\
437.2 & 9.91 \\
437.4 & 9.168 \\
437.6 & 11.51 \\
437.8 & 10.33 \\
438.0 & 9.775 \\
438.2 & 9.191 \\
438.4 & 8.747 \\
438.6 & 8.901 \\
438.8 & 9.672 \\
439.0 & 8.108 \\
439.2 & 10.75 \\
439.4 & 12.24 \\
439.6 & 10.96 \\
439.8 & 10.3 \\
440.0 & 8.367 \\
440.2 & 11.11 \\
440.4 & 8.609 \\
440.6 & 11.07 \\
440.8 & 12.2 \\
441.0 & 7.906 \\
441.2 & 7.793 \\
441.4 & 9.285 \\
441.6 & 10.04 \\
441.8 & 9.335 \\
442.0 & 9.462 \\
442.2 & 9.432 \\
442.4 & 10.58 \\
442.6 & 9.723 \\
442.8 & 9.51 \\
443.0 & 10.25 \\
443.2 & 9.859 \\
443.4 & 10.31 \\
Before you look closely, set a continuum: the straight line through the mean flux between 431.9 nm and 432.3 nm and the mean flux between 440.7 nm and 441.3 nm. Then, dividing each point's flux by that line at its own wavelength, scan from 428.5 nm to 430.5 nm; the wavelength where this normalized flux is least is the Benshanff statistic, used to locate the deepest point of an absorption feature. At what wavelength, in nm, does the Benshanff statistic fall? 429.4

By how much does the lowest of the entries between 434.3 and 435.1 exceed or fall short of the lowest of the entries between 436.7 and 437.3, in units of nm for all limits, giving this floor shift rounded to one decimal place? -2.6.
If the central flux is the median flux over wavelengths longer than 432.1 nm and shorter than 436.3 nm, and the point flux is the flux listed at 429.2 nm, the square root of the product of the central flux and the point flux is 9.5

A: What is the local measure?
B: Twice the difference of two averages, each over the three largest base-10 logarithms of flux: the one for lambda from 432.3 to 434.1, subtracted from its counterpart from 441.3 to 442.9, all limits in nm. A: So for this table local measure 0.12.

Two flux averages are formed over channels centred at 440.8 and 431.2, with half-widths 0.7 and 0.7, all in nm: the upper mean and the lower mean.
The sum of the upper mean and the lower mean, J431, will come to 18.6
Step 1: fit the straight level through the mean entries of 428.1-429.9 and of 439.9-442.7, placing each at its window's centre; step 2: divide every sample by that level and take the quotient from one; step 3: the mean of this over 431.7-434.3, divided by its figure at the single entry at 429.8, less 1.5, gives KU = 2.5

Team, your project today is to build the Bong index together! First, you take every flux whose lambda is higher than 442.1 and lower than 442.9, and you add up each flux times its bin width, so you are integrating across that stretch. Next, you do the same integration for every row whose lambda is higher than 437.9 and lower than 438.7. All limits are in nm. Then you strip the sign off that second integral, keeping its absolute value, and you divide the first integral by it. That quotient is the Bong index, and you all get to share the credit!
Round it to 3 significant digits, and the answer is 1.07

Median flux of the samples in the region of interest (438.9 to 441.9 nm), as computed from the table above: 10.0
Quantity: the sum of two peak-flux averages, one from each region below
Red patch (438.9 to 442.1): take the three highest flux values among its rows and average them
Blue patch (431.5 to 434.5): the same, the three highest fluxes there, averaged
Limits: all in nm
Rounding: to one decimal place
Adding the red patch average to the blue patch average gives 21.1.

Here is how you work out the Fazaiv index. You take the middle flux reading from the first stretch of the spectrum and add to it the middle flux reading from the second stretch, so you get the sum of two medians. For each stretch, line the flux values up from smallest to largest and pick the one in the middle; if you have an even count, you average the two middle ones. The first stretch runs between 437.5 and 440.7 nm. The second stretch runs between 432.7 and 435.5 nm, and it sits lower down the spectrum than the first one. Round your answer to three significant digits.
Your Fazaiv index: 17.9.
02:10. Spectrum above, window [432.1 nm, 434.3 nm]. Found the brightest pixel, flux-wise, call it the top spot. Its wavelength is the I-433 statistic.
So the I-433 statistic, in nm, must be 432.2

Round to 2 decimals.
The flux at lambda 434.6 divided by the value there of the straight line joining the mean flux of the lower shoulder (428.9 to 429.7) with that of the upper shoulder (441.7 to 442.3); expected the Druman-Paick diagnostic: 0.75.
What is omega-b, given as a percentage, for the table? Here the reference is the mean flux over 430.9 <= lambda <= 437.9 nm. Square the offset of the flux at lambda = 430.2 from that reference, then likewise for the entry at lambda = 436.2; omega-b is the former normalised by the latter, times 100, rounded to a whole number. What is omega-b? 45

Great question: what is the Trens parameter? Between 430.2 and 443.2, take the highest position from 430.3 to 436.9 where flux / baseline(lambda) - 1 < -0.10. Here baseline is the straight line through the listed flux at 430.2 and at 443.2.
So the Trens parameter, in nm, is 435.6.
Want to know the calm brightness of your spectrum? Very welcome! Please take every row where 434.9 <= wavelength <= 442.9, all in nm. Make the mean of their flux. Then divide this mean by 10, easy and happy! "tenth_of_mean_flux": 0.98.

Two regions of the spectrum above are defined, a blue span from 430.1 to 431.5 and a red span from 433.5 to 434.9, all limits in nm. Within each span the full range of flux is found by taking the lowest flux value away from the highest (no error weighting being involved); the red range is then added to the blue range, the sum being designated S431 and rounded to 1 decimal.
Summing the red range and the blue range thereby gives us 4.4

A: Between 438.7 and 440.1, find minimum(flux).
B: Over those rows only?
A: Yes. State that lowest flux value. 8.108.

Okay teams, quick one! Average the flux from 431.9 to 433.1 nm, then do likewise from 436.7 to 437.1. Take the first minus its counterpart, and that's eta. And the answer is -2.05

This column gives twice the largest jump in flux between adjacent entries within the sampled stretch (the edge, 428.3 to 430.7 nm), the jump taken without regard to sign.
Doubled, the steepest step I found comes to 5.9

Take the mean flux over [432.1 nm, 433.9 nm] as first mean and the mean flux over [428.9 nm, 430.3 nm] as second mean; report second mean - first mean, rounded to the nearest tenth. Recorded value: 1.3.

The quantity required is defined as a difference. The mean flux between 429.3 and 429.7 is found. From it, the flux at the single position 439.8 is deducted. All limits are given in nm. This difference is -1.7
